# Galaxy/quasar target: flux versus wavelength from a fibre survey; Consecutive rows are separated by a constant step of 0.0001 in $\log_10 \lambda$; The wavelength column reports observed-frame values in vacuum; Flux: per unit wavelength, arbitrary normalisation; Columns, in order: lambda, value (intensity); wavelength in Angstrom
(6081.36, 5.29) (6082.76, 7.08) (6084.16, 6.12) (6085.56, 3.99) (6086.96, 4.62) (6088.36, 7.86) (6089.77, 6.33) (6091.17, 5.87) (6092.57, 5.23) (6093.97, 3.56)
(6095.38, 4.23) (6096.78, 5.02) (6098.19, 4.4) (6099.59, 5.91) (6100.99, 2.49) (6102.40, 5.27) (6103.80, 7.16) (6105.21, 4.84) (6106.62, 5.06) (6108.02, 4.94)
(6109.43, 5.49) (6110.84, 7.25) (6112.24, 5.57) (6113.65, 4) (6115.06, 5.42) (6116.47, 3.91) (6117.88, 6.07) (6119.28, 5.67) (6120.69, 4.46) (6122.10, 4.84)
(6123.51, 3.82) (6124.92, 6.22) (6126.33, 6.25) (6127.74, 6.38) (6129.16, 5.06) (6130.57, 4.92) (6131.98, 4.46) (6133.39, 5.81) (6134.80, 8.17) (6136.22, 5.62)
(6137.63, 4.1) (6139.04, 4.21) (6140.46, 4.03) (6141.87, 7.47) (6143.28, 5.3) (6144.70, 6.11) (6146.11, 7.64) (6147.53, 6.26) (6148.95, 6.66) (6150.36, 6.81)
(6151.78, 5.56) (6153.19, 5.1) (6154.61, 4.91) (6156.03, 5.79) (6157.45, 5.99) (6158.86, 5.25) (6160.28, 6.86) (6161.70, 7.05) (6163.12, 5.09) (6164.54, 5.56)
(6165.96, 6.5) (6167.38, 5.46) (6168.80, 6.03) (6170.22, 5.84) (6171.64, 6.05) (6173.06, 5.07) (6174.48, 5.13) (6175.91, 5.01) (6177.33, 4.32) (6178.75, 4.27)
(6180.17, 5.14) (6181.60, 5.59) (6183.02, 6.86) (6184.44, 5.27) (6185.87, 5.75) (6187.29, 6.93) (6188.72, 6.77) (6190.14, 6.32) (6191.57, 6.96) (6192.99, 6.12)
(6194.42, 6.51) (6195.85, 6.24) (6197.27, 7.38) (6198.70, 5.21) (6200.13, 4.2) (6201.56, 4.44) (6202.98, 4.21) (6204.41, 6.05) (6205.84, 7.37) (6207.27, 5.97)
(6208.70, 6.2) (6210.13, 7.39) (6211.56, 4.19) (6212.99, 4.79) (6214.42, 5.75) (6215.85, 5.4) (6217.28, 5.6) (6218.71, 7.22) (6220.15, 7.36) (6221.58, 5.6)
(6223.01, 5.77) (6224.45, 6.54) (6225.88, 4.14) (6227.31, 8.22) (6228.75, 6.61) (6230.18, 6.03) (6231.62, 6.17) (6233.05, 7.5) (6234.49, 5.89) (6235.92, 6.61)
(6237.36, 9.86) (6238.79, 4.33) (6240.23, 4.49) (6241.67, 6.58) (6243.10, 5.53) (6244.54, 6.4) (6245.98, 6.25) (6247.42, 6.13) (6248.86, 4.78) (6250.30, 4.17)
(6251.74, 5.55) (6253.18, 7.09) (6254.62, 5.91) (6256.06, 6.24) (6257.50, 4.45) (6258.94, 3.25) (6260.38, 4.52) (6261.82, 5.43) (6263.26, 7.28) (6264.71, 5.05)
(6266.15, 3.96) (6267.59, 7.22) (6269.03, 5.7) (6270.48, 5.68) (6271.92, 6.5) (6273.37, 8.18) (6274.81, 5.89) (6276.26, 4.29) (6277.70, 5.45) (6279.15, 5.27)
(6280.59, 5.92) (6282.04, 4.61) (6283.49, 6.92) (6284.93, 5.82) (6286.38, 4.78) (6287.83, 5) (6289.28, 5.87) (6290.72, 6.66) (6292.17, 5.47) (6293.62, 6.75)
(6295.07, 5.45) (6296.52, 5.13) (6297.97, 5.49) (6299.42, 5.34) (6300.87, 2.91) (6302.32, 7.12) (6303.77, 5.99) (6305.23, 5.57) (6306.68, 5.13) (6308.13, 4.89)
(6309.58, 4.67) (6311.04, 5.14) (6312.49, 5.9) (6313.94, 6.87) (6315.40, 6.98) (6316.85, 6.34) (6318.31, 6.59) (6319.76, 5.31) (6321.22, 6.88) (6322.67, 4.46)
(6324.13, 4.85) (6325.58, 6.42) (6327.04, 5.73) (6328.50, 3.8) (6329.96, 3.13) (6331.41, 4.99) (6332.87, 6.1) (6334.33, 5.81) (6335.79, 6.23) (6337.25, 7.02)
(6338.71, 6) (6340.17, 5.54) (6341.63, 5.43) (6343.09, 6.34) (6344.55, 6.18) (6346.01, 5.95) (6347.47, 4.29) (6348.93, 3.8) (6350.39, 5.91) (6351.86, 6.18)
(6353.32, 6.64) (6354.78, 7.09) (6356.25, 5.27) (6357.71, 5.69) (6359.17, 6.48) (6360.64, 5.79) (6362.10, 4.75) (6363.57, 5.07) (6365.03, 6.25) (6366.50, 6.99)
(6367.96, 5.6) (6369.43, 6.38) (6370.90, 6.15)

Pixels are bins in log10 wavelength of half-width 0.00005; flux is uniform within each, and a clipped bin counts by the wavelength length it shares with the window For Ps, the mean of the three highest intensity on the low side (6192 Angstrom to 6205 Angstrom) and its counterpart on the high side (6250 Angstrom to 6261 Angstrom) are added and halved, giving 6.6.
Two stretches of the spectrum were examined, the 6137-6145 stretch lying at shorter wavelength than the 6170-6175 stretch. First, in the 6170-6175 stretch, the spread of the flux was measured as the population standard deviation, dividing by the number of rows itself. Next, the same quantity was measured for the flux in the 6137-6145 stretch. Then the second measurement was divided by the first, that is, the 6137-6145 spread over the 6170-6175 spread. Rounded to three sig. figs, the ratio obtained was 2.94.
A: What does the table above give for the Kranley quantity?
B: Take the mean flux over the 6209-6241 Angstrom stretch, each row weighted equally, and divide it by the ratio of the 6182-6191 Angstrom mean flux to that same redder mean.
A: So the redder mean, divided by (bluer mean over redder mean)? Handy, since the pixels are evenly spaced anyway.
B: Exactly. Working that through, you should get 6.0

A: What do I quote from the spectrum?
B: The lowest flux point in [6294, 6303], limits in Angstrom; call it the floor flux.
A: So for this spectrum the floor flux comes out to 2.91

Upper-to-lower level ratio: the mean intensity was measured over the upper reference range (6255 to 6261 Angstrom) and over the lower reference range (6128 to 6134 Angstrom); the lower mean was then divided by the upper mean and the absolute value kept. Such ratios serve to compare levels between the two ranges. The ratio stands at 1.10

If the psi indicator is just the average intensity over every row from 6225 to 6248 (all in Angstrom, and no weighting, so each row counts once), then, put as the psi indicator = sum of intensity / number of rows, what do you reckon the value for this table 6.30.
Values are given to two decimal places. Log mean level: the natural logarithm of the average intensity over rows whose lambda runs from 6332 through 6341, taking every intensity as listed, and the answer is 1.81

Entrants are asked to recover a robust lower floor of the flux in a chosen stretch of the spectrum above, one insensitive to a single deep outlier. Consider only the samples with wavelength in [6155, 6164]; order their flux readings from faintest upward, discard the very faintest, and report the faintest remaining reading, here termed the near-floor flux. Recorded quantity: 5.25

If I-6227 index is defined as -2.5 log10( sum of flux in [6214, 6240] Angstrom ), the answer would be -5.15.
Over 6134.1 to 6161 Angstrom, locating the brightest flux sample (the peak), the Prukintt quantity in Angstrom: 6134.80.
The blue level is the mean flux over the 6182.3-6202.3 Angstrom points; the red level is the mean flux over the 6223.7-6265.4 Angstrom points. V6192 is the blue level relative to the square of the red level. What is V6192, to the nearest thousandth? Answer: 0.175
